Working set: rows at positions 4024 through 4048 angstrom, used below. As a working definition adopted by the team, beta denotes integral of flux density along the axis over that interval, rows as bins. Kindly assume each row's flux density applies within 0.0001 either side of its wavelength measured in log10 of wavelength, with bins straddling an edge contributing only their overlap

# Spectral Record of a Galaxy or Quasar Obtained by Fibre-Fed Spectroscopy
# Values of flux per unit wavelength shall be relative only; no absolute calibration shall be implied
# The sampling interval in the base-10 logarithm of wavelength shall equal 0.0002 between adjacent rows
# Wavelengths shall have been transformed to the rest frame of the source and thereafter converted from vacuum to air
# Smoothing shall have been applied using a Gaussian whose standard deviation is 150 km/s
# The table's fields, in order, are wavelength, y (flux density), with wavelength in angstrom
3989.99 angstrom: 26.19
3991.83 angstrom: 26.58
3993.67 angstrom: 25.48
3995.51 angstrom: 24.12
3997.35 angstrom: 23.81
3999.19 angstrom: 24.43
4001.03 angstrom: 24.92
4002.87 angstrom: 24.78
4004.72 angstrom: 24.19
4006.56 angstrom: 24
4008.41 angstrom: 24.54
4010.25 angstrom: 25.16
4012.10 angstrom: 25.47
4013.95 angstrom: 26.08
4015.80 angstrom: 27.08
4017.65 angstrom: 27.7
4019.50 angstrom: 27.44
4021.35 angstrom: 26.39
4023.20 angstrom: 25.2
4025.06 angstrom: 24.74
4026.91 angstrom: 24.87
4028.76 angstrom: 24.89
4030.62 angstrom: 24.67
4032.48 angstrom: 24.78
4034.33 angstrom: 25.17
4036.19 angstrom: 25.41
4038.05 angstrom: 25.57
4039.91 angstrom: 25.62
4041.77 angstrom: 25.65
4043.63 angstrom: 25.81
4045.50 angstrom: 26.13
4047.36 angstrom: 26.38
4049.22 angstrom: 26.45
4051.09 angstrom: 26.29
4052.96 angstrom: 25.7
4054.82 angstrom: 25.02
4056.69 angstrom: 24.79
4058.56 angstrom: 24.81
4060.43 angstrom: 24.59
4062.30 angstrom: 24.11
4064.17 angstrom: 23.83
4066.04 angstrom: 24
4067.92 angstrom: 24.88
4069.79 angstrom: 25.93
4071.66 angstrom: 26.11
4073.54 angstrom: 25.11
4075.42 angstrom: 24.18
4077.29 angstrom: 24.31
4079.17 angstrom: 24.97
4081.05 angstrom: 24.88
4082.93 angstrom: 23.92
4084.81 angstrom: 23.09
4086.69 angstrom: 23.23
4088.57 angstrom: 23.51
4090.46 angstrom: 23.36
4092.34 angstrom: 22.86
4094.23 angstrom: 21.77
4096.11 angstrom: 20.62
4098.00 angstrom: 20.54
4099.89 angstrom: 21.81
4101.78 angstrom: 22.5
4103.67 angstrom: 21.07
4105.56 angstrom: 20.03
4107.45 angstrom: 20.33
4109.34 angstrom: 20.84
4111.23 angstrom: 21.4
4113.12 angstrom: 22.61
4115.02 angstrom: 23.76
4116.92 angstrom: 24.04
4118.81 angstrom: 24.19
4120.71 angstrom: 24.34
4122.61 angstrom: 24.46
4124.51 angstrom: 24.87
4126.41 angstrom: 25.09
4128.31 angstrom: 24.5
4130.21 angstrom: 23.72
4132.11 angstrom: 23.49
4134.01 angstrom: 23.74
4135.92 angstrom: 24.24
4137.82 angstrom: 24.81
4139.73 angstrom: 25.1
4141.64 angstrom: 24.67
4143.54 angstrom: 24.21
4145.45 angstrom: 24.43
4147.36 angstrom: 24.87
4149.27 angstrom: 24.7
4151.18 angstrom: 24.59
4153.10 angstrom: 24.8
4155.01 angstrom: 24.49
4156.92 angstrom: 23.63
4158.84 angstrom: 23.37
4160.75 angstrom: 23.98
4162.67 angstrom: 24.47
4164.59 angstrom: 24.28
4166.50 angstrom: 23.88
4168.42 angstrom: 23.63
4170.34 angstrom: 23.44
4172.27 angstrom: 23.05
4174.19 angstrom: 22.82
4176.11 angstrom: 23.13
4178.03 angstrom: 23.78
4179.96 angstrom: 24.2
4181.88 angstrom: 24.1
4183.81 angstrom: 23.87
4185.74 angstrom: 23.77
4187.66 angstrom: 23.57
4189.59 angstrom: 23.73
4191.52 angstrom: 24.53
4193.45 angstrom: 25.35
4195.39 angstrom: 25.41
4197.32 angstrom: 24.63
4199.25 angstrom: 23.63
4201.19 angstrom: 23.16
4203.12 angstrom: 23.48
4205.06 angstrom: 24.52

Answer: 608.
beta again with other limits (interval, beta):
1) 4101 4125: 543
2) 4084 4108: 526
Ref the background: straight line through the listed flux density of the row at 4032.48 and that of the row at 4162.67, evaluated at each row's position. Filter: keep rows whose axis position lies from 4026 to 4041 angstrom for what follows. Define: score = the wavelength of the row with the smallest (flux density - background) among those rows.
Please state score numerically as 4030.62 angstrom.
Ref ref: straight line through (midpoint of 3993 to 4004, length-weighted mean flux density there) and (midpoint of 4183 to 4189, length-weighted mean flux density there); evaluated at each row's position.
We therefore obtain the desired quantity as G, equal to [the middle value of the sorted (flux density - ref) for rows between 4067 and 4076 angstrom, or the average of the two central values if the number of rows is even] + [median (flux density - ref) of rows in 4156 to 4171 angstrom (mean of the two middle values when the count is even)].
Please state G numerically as 0.8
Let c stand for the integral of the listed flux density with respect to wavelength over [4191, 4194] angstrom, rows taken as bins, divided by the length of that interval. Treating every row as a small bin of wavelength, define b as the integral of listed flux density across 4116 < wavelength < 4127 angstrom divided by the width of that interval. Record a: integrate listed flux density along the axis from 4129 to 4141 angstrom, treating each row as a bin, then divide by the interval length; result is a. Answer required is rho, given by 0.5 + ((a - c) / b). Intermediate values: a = 24.2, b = 24.5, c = 24.95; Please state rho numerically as 0.469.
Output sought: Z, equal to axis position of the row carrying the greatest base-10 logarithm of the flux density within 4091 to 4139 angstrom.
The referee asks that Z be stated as 4126.41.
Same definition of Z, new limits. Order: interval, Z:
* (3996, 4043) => 4017.65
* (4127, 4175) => 4139.73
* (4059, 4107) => 4071.66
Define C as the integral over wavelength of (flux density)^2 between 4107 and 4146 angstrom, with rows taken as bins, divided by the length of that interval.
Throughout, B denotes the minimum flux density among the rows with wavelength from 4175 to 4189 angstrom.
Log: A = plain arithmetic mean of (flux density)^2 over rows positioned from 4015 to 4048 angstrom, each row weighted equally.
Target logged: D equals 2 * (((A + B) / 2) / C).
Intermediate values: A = 664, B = 23.13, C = 568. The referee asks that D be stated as 1.21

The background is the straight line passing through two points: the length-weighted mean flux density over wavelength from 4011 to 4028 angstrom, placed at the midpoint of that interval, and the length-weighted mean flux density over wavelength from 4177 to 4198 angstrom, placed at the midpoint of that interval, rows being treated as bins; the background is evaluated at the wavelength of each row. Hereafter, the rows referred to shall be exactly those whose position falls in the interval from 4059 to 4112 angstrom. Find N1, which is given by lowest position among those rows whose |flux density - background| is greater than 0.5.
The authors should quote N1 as 4060.43 angstrom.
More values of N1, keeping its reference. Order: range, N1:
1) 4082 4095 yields 4082.93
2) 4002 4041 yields 4002.87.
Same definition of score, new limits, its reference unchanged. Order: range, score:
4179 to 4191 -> 4187.66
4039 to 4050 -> 4039.91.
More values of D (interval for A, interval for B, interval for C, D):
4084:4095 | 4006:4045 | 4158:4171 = 0.97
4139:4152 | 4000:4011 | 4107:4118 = 1.27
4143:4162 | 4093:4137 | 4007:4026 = 0.91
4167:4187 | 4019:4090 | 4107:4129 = 1.05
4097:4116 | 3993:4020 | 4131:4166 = 0.82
